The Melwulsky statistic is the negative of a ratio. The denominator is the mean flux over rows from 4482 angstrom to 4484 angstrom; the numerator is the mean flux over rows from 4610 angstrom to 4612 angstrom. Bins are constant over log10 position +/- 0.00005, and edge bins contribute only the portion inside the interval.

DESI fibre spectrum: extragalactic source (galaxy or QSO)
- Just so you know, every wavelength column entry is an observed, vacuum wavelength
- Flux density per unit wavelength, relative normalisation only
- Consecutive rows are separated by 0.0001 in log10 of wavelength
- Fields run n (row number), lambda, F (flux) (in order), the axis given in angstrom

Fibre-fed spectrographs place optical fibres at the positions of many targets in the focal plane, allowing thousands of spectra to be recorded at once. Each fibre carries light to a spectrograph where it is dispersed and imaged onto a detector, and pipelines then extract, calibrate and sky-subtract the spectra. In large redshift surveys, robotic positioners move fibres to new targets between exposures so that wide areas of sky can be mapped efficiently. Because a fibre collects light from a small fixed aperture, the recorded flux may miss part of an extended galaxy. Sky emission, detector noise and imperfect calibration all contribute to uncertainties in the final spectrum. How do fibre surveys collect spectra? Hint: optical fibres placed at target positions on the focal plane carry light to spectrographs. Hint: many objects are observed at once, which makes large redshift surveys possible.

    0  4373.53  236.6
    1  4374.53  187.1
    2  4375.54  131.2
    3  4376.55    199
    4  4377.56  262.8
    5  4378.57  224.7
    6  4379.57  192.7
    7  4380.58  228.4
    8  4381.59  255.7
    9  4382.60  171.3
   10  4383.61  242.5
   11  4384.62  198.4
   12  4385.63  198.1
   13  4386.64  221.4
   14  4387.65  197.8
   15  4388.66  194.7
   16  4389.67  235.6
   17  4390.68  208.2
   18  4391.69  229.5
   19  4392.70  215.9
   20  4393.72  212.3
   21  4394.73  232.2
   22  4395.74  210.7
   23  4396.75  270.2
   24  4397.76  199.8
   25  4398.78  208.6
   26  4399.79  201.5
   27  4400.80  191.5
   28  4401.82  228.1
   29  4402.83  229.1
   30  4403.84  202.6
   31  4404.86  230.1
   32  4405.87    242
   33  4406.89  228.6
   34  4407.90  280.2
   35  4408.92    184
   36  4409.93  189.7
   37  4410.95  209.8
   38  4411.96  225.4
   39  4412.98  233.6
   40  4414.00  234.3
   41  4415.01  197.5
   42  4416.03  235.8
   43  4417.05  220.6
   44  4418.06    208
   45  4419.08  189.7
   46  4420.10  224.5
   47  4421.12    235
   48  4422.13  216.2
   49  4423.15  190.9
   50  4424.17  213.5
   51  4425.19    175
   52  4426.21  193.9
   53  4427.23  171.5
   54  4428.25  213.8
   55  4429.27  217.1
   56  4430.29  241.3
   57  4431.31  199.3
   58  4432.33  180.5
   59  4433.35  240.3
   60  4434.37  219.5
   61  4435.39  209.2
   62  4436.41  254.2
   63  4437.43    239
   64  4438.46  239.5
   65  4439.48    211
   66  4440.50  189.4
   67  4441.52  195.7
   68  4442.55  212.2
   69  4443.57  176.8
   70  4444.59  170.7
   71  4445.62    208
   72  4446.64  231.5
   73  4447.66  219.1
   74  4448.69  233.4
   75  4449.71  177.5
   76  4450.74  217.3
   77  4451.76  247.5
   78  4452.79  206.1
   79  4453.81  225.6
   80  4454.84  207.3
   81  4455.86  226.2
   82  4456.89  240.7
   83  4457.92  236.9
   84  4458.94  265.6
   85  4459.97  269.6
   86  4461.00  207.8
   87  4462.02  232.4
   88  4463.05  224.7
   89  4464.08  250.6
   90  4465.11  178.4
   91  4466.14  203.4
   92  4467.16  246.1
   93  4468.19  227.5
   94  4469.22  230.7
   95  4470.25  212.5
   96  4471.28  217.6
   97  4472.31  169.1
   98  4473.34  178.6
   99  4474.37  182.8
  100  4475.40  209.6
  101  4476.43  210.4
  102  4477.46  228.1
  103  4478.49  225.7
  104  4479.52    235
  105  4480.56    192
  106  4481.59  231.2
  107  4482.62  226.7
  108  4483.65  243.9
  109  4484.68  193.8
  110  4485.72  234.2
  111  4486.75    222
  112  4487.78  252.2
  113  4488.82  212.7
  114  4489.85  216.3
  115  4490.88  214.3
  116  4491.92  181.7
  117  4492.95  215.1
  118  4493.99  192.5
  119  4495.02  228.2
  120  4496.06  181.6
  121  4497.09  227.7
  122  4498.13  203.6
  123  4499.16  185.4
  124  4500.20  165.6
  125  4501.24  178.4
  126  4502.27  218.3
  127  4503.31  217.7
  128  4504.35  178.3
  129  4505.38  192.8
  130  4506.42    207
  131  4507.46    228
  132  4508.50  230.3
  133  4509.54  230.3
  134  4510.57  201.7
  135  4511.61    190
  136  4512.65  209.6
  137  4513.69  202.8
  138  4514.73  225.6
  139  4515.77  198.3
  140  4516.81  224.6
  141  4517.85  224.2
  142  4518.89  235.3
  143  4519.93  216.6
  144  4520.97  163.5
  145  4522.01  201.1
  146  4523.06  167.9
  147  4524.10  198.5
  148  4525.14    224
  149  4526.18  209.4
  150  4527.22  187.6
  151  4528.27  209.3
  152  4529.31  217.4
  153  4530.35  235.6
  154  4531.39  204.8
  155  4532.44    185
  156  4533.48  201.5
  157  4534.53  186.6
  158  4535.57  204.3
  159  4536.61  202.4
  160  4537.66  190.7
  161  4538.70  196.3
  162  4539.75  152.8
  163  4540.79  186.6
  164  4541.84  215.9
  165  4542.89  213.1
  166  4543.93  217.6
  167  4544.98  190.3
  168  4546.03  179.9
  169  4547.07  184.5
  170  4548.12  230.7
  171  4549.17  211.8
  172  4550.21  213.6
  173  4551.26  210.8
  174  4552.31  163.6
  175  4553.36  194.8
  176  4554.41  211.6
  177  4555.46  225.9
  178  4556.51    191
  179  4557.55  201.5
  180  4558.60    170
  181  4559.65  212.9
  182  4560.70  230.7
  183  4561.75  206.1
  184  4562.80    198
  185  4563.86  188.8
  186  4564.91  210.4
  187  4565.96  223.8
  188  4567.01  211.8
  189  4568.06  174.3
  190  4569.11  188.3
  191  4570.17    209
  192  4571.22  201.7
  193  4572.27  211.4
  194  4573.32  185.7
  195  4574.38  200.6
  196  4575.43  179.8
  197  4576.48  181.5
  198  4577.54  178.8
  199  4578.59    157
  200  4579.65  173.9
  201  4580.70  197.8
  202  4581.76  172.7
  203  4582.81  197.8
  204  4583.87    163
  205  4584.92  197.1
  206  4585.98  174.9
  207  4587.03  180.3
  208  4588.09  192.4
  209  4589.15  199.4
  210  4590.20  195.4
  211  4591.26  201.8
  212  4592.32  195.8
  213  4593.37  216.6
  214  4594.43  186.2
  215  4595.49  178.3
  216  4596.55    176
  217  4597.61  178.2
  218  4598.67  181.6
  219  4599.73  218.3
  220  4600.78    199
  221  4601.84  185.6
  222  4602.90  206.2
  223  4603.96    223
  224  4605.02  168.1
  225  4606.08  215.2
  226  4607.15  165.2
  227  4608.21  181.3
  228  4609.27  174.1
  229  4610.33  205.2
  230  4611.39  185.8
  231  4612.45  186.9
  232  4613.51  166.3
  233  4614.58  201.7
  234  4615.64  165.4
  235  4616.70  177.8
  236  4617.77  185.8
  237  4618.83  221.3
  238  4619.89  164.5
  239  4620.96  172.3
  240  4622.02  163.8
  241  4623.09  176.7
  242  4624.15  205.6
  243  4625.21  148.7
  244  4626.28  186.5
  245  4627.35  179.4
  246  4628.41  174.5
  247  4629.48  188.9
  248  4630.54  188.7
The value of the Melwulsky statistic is -0.83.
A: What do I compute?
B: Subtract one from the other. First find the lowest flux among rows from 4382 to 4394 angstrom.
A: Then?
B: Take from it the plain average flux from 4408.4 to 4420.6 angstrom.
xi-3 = -41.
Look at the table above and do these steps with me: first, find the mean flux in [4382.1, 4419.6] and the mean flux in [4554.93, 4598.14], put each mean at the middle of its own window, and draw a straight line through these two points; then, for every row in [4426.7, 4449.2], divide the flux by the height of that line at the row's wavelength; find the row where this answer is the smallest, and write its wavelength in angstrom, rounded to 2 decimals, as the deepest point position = 4427.23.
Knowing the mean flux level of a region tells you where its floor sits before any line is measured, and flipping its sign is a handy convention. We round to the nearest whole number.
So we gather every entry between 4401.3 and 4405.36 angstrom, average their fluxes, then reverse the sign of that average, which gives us -222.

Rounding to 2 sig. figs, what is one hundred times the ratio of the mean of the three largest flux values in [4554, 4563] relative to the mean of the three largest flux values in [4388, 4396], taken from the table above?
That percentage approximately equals 96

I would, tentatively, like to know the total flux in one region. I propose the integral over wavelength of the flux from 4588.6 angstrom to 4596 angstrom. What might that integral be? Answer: 1452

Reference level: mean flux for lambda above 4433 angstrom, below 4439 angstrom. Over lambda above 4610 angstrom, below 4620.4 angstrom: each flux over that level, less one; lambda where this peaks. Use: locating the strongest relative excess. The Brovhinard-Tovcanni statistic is 4618.83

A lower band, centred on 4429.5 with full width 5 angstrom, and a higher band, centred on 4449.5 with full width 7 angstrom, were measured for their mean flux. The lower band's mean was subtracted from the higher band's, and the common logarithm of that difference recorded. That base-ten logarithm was 1.0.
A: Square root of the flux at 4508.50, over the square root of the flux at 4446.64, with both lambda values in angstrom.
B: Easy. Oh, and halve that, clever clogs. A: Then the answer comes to 0.499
